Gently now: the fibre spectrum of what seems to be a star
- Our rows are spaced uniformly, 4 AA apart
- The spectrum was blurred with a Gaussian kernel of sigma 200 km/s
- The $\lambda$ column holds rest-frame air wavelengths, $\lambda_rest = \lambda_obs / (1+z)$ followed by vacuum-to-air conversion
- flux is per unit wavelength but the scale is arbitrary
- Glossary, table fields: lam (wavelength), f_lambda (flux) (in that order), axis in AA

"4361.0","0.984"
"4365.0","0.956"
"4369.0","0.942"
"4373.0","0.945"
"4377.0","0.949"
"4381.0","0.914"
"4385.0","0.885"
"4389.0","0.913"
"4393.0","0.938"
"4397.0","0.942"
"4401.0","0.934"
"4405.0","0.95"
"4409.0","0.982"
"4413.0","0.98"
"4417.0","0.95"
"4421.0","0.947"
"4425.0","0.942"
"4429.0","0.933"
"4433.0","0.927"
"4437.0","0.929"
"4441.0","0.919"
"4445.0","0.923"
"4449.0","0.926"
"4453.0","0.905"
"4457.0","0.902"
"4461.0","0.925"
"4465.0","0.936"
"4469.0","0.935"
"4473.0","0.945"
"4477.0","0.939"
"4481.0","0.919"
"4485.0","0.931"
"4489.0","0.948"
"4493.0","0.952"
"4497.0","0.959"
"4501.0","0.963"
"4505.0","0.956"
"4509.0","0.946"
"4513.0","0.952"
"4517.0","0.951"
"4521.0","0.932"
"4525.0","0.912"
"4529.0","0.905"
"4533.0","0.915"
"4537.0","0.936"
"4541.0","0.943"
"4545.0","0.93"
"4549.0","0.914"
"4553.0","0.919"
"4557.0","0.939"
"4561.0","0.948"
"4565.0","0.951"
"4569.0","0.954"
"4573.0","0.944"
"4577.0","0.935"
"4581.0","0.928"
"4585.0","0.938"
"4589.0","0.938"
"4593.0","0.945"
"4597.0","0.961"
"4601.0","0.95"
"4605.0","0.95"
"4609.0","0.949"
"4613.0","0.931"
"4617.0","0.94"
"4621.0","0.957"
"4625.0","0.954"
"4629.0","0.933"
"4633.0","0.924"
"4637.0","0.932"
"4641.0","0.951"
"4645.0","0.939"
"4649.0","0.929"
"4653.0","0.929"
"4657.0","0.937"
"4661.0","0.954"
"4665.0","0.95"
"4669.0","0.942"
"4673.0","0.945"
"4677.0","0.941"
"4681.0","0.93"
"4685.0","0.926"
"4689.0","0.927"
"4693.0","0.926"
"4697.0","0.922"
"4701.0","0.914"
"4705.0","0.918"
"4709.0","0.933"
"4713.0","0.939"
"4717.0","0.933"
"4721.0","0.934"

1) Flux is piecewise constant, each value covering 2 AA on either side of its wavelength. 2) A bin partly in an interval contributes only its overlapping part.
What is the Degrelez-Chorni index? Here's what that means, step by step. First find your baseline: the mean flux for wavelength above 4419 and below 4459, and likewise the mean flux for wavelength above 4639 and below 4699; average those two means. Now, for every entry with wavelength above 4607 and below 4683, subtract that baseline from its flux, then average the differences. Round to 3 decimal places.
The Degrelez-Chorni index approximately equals 0.009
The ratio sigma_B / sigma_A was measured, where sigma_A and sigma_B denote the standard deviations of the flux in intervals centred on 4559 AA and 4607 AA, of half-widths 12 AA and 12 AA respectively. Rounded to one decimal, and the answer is 0.6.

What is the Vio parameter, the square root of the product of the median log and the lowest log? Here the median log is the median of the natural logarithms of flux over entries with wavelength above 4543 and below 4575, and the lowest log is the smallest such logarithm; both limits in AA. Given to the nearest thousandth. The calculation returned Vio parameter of 0.074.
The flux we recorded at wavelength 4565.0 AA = 0.951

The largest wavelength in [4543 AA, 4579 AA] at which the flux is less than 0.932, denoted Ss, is 4553.0 AA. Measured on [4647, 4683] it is 4681.0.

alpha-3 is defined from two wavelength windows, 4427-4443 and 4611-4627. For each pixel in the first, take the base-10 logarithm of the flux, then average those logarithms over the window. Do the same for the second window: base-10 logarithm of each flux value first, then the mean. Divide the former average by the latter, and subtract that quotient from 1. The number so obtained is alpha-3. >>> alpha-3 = -0.4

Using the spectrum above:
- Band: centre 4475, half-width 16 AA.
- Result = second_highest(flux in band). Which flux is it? 0.945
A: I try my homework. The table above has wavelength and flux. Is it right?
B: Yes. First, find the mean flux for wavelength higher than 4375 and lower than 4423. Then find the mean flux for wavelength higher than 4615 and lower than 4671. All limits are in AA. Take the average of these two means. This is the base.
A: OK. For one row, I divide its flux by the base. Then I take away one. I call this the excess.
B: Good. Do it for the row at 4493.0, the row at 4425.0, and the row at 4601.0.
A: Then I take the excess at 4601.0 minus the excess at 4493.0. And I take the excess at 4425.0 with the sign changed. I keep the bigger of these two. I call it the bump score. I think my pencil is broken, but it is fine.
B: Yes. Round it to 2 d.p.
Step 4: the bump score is 0.00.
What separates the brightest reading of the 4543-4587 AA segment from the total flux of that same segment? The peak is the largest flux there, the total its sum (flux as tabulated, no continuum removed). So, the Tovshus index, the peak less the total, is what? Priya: -9.35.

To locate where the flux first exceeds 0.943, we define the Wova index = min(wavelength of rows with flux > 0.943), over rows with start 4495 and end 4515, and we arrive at 4497.0 AA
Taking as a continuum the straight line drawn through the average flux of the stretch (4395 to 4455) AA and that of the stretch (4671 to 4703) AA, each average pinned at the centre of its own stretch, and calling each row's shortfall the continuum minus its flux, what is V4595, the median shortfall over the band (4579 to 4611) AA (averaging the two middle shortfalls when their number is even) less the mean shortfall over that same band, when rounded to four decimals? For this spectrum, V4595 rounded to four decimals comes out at -0.0024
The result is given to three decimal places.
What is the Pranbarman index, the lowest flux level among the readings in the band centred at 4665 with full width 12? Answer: 0.942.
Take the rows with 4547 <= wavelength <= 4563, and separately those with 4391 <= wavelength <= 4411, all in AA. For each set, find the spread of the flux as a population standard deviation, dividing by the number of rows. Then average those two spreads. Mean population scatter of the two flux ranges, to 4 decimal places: 0.0156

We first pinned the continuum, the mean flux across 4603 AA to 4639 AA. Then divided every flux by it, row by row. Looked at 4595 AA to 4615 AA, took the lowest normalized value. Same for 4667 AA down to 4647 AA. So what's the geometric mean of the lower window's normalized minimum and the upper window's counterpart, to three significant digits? 0.988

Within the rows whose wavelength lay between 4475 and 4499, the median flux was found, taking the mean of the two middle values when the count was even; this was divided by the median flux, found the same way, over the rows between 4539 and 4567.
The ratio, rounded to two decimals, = 1.00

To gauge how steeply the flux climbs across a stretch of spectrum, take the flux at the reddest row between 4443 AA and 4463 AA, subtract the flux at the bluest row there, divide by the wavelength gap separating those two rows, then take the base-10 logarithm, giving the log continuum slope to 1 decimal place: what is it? -3.9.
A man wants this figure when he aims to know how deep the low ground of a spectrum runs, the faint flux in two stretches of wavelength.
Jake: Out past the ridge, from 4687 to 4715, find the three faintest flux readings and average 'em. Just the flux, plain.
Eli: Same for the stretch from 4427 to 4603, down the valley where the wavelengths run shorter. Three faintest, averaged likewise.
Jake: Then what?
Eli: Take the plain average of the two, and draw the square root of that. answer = 0.9545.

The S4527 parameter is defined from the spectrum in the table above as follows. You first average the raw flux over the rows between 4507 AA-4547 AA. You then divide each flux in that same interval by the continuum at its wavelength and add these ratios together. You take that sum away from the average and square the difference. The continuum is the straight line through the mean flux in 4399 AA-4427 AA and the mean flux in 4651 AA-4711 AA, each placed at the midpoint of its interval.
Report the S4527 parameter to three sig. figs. 79.7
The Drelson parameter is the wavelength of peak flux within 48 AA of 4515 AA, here 4501.0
